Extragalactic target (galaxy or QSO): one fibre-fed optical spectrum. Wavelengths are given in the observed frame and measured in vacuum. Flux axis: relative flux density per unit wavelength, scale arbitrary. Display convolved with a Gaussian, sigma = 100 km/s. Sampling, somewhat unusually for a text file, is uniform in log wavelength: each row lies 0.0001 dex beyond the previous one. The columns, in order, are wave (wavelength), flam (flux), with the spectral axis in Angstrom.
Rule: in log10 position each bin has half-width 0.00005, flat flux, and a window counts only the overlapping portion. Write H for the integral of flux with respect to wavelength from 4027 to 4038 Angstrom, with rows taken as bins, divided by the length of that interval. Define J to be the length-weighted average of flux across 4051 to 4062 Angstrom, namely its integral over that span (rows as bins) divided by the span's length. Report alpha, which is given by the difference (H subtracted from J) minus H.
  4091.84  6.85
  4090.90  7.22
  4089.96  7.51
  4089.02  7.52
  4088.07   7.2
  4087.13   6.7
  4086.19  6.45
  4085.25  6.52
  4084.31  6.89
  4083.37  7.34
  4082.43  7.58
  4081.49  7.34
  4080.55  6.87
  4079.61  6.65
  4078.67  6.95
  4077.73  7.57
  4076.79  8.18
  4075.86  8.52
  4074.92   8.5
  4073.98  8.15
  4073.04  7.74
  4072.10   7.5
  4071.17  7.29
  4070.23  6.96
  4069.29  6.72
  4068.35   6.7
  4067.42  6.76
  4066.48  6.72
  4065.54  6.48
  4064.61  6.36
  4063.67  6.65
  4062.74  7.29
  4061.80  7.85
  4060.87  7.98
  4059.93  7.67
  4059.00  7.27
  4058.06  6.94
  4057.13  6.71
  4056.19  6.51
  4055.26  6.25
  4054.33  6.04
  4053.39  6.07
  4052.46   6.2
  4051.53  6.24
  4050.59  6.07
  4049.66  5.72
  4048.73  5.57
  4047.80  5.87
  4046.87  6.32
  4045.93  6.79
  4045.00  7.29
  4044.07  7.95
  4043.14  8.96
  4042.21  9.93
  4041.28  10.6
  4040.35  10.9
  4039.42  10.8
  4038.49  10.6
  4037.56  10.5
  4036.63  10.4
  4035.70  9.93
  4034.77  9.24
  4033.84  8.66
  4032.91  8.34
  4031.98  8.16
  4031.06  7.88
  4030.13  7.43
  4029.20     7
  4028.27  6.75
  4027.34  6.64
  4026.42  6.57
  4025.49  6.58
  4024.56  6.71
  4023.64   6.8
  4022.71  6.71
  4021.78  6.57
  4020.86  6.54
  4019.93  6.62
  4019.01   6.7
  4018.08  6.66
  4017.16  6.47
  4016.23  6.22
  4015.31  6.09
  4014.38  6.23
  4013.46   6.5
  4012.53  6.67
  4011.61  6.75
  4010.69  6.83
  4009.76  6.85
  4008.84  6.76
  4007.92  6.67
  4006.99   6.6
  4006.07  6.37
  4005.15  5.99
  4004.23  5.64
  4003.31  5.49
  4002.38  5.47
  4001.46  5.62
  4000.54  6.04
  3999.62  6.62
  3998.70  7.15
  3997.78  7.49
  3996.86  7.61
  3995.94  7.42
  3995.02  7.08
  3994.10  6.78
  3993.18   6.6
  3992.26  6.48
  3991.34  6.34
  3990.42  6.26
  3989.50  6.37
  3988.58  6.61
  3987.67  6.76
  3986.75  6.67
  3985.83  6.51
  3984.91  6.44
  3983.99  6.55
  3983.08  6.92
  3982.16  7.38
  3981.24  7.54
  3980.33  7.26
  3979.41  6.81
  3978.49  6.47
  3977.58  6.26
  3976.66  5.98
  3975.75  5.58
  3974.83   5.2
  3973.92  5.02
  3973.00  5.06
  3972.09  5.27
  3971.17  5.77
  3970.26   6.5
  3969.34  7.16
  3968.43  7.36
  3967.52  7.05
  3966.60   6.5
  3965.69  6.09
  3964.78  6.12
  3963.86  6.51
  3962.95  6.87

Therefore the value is -10.1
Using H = 8.42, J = 6.8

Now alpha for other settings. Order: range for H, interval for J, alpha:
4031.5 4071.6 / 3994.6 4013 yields -8.7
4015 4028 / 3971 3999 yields -6.6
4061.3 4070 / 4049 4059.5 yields -7.3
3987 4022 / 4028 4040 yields -4.1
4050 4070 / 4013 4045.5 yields -5.6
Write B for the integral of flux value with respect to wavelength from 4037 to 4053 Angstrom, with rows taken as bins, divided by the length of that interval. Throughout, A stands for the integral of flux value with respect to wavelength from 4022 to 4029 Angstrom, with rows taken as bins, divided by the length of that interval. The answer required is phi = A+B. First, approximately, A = 6.68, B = 8.0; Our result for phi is 14.7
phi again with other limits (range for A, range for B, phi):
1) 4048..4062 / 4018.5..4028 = 13.2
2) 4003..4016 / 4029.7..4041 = 15.8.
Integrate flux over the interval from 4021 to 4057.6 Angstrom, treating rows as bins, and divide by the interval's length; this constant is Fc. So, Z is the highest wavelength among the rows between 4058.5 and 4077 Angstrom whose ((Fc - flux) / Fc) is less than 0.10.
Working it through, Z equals 4076.79 Angstrom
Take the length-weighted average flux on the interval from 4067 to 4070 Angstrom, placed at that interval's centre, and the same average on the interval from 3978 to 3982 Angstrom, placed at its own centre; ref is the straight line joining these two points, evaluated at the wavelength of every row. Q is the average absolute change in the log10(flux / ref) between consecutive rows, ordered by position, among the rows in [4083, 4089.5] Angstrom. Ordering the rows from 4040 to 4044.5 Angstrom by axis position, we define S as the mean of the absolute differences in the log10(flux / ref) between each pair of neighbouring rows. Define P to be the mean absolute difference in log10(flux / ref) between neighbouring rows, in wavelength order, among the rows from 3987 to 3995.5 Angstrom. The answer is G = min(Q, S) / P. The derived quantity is 1.9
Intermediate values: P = 0.011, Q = 0.020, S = 0.034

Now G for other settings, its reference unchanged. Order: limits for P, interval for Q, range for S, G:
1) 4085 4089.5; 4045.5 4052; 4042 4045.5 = 1.3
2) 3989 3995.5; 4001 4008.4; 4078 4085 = 1.4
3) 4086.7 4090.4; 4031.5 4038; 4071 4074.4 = 1.0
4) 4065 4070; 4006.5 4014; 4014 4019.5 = 0.9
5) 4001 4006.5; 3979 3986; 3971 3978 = 1.1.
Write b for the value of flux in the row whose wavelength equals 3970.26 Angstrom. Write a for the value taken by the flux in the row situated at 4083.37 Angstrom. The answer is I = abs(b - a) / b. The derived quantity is 0.13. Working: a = 7.34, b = 6.5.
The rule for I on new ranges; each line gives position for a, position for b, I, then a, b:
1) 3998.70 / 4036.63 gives 0.31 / 7.15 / 10.4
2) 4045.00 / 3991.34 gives 0.15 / 7.29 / 6.34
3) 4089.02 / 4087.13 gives 0.12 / 7.52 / 6.7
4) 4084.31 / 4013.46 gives 0.06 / 6.89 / 6.5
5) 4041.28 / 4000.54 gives 0.75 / 10.6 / 6.04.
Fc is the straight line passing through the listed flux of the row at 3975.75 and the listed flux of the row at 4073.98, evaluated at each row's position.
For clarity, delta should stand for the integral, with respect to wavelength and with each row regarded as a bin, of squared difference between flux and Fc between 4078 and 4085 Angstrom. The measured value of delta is 12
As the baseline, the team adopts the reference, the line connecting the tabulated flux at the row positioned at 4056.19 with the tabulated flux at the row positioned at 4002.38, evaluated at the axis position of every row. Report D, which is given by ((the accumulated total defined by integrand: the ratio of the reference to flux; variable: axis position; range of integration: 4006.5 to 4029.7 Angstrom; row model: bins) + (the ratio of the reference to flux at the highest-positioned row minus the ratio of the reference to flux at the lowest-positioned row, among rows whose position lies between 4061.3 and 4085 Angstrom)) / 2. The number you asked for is 10.2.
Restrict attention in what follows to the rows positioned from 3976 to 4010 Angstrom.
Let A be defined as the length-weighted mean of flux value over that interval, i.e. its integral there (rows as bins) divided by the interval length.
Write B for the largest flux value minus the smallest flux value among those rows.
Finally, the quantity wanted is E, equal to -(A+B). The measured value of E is -8.7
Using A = 6.6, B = 2.1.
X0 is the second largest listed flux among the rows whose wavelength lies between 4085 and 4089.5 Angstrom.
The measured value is 7.2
